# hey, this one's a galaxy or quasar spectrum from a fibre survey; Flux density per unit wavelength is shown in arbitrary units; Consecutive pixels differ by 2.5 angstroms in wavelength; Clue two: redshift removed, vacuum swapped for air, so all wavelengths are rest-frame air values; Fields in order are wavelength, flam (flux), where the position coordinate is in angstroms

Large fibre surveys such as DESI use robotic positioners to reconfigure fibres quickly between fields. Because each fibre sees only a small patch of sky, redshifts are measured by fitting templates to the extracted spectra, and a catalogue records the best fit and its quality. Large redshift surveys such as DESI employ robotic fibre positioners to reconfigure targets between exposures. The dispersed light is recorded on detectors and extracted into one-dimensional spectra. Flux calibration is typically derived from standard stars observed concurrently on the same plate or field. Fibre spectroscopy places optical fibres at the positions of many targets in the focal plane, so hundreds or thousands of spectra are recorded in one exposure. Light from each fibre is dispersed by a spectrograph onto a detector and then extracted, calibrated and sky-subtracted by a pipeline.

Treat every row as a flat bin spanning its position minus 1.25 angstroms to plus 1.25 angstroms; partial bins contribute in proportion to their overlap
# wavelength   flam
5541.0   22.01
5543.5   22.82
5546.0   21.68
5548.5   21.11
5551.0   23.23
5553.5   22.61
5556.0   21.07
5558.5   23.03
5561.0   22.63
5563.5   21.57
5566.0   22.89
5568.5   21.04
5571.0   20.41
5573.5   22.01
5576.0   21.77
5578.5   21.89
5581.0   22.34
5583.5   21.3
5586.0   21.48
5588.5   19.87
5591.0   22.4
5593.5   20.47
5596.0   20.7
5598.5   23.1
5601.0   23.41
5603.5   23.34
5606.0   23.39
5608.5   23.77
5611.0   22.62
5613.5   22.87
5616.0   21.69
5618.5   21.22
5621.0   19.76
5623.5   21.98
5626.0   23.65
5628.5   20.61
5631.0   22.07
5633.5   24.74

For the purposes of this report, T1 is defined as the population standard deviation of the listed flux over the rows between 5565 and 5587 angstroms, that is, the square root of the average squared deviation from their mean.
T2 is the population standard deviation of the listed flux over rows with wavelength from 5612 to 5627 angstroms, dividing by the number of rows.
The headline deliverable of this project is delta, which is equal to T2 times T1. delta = 0.85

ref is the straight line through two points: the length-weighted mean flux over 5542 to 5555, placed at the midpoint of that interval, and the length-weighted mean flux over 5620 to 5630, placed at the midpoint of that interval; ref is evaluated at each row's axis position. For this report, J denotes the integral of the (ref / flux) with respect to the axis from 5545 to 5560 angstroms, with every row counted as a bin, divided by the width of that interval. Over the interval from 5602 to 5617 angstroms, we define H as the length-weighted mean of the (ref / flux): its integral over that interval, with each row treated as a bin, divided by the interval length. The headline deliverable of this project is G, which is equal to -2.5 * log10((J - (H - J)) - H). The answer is 2.3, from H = 0.95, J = 1.01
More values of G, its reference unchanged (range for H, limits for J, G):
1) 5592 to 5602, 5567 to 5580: 3.2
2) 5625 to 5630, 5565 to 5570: 3.0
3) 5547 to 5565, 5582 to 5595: 2.8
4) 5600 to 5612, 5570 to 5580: 1.9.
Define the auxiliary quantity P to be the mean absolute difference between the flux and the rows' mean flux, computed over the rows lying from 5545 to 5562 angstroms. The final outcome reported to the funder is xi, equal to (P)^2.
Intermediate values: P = 0.78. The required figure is 0.61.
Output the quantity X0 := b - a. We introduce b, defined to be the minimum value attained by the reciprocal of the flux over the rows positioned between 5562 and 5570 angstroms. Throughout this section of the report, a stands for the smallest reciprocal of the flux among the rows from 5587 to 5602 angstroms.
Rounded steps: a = 0.0427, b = 0.0437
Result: 0.0010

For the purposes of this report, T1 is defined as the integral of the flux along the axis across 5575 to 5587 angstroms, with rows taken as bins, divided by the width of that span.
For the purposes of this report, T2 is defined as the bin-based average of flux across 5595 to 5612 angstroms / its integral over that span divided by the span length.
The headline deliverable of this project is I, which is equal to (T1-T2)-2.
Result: -3.2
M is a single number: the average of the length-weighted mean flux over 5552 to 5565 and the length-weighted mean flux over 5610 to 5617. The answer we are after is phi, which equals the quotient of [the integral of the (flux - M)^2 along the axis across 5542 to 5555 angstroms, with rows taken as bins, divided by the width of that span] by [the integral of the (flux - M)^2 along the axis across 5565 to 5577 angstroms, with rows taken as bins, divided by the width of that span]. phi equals 0.5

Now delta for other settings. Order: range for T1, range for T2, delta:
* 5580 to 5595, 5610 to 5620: 0.62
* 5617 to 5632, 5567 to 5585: 0.75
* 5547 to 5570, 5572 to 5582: 0.18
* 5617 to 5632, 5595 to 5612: 1.18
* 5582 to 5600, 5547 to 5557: 0.98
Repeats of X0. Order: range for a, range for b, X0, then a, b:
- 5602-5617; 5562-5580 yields 0.0016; 0.0421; 0.0437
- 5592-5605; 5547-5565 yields 0.0003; 0.0427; 0.0430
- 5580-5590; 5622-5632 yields -0.0025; 0.0448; 0.0423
